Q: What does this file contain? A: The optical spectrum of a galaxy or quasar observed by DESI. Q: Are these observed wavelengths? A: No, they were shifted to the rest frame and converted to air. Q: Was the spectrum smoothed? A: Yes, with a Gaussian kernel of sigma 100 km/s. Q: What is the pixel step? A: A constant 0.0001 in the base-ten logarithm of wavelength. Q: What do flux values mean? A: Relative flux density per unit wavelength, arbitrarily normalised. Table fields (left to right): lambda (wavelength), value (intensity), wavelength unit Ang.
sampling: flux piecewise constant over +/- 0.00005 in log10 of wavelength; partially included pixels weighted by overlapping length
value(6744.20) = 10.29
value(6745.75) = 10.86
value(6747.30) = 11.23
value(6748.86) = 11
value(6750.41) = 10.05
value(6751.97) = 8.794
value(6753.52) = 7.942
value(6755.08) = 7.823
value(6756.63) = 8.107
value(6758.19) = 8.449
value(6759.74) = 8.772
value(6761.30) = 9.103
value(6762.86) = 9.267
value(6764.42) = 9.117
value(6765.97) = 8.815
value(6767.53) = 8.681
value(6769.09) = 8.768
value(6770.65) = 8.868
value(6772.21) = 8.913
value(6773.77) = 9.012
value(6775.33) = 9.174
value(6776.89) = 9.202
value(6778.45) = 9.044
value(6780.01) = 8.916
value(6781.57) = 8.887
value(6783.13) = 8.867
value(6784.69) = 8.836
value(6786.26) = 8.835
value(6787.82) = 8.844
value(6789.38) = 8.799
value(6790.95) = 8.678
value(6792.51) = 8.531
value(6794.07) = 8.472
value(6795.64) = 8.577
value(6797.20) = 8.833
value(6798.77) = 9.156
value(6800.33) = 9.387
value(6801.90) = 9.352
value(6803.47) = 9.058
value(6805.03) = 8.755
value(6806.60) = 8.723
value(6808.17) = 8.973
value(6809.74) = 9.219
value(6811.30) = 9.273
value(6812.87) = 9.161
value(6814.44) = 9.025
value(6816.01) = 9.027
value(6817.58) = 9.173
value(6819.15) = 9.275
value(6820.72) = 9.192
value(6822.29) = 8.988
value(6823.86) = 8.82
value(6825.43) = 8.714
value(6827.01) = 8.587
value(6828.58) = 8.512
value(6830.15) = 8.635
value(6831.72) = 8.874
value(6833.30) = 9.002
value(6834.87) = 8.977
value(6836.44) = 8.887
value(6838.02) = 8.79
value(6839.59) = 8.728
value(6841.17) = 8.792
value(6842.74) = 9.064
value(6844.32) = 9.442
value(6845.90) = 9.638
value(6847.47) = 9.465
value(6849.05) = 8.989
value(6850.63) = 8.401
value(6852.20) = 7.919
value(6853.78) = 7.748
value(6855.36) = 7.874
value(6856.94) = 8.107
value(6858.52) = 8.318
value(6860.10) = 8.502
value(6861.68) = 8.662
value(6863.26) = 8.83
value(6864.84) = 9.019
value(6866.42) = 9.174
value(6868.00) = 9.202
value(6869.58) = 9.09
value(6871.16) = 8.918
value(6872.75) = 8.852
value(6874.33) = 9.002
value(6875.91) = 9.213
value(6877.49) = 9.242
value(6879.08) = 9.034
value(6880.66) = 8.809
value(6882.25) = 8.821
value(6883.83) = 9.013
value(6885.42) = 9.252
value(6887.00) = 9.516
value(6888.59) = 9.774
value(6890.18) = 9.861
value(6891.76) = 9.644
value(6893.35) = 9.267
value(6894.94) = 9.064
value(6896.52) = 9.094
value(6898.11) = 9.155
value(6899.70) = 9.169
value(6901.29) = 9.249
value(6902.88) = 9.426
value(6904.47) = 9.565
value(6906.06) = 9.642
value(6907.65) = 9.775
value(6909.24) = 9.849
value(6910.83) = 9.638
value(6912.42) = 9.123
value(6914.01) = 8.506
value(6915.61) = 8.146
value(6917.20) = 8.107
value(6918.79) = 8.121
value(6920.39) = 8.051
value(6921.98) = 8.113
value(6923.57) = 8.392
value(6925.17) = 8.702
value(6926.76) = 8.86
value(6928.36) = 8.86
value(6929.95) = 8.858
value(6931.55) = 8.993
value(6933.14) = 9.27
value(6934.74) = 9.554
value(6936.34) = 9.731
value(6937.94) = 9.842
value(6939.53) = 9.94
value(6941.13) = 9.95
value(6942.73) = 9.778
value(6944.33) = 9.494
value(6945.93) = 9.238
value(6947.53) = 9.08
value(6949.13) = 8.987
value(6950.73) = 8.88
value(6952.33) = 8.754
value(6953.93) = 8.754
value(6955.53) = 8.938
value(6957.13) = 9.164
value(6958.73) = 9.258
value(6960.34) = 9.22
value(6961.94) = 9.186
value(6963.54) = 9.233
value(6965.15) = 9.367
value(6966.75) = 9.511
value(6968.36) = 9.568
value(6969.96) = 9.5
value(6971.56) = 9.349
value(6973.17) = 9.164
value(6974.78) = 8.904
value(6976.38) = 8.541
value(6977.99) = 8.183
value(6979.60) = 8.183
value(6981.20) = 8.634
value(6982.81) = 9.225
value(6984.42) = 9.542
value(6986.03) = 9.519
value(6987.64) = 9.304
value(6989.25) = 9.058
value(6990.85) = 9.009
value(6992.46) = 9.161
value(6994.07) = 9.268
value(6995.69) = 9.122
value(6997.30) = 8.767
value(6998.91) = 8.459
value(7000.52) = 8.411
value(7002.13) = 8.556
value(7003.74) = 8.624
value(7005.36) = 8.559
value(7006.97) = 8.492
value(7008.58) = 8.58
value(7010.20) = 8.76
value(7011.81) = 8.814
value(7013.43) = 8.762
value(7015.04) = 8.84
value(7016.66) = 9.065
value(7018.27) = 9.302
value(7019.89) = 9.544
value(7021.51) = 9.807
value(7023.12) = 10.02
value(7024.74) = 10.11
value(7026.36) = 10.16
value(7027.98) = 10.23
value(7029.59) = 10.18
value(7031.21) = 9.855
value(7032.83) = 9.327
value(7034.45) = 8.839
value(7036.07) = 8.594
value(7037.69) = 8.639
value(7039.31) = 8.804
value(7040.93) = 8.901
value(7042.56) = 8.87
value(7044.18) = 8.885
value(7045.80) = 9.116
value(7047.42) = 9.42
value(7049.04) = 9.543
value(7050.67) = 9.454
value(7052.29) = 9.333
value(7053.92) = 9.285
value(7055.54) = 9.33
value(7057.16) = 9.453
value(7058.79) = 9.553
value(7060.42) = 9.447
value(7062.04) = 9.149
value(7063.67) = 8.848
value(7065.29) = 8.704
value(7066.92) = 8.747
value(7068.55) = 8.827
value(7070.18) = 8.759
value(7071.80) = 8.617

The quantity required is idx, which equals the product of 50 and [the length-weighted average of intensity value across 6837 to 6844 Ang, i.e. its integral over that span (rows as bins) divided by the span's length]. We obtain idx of 444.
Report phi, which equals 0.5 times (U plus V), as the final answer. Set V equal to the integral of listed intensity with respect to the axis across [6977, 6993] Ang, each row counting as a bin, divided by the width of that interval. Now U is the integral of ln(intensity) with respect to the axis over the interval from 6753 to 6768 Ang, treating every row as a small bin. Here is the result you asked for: 20.6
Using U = 32.3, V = 8.98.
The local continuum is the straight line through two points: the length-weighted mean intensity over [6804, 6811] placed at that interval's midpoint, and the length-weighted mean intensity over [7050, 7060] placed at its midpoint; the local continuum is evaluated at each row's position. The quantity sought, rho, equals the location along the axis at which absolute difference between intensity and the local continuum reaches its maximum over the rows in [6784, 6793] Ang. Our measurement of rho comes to 6792.51 Ang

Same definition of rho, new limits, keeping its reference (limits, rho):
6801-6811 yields 6801.90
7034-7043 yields 7036.07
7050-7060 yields 7058.79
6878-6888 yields 6887.00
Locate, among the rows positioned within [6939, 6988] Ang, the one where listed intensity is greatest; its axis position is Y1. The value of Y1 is 6941.13 Ang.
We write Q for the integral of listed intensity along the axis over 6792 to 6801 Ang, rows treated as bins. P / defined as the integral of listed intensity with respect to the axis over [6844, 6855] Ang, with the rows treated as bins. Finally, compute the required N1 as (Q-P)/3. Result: -6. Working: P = 96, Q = 79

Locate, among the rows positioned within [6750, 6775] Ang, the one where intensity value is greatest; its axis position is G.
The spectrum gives 6750.41 Ang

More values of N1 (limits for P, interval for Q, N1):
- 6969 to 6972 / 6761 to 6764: 0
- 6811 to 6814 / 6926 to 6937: 24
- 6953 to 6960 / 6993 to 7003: 8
